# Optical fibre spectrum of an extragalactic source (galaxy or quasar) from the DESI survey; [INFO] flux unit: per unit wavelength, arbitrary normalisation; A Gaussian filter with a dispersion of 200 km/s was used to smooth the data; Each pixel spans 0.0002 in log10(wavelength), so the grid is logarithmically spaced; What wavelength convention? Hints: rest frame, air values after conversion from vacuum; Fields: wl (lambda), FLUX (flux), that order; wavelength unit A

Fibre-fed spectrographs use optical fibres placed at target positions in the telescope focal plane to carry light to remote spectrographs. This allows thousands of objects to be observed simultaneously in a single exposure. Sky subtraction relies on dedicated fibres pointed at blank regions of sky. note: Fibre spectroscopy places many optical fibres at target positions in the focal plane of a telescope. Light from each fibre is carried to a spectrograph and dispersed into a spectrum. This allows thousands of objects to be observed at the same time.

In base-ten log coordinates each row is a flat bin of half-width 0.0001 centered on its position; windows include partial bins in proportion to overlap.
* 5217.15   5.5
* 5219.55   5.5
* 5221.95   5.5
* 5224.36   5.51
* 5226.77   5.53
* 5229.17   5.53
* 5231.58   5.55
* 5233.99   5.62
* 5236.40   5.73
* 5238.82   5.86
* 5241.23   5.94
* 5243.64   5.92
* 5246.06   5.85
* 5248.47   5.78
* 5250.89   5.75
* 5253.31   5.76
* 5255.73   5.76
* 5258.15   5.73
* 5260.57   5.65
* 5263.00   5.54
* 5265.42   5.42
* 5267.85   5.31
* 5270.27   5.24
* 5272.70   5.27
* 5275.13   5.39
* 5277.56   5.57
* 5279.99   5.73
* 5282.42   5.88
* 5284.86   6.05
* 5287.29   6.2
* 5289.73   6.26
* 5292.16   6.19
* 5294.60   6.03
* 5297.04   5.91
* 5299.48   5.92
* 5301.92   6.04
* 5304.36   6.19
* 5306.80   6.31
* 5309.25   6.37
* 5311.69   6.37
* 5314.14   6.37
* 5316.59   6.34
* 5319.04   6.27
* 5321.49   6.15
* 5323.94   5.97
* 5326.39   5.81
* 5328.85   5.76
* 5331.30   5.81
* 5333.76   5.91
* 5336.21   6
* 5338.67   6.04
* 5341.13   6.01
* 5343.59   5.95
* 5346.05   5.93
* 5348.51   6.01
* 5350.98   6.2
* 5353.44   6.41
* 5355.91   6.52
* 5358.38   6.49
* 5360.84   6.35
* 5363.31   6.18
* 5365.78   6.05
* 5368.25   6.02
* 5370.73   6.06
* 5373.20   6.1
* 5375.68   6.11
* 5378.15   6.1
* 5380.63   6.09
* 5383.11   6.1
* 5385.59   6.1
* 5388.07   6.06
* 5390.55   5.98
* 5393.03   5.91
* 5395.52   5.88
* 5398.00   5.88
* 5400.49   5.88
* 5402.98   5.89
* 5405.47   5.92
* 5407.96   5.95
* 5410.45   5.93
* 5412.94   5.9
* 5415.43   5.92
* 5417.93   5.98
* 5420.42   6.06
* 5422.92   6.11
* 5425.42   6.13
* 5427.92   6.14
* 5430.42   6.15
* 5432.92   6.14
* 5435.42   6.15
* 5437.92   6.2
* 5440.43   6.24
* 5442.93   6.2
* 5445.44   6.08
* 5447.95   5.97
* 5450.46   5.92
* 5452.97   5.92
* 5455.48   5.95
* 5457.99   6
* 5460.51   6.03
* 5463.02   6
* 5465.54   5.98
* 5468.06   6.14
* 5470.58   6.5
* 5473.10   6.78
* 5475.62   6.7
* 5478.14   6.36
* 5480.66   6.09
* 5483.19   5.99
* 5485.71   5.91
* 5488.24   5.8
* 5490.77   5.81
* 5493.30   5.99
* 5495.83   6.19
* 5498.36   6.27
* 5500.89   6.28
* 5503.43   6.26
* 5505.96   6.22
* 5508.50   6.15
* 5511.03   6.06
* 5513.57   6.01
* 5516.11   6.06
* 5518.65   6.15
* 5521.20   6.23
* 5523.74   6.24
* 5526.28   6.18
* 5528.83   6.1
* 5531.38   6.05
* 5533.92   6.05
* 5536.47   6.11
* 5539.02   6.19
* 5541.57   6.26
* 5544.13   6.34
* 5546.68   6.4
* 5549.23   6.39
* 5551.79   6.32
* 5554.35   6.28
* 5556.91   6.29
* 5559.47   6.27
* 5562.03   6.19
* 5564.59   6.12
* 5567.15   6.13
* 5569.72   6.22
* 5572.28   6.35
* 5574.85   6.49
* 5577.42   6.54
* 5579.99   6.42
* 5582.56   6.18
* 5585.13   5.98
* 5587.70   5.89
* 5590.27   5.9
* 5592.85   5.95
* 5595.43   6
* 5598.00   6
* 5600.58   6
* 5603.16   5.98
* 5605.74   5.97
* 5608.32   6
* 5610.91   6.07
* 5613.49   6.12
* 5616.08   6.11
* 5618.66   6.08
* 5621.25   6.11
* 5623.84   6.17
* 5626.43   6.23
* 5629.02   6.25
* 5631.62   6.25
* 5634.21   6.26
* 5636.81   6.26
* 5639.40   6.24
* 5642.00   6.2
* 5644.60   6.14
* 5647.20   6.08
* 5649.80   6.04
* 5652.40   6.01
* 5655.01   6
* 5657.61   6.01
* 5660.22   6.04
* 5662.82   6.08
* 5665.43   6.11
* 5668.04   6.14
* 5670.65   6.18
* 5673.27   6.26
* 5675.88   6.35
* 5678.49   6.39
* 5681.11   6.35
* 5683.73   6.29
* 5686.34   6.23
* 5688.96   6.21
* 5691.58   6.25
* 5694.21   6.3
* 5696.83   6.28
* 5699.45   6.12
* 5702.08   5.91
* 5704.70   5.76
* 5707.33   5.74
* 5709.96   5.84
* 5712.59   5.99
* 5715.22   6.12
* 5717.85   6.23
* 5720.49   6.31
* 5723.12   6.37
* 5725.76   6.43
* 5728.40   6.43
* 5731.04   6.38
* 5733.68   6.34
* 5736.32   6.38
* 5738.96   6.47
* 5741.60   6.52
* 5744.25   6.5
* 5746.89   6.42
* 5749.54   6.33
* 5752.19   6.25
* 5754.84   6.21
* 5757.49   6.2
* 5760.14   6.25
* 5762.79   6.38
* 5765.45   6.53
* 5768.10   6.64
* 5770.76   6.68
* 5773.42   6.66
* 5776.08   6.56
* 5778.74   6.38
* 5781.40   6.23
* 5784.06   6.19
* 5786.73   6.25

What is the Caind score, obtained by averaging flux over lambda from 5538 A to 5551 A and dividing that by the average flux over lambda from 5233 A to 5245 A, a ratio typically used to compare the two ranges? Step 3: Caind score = 1.09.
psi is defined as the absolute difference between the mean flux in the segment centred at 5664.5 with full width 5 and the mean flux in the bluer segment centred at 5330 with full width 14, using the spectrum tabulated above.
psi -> 0.22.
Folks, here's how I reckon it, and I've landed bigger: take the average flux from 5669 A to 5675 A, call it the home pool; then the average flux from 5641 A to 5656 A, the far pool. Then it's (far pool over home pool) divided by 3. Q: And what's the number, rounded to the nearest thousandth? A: 0.326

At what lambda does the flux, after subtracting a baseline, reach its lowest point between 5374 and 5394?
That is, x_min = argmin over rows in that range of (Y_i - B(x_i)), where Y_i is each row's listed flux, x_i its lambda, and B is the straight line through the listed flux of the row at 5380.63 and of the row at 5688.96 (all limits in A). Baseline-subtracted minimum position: 5393.03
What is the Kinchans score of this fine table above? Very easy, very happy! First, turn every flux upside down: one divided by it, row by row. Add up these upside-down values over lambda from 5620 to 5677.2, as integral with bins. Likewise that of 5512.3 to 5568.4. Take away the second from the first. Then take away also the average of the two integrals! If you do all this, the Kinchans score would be -8.9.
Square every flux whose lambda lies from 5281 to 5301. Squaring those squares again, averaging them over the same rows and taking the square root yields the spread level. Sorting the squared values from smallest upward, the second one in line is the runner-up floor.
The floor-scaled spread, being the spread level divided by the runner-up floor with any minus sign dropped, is 1.05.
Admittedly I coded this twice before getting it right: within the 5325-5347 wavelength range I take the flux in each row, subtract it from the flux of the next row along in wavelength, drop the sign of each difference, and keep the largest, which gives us 0.10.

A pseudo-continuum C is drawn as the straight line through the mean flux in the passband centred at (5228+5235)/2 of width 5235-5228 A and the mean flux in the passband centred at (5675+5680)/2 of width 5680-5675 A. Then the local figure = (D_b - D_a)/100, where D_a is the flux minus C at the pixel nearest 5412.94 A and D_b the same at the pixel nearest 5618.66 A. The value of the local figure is -0.0019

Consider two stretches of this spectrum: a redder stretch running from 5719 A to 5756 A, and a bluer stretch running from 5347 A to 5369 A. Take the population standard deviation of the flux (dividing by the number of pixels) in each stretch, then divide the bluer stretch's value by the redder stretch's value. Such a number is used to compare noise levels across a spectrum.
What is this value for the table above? 2.2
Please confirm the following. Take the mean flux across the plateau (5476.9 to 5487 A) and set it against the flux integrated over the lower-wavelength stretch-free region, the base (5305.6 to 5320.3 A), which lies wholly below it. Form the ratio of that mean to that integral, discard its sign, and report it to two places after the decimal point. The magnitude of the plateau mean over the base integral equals 0.07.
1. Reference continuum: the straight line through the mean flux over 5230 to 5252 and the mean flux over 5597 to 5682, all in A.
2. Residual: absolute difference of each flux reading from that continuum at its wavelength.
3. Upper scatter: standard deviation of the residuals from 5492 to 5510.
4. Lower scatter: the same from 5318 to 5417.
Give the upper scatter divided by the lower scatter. 0.5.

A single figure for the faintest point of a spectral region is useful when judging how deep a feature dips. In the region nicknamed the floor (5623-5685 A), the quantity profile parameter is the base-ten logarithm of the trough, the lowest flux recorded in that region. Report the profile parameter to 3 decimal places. 0.778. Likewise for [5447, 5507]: 0.763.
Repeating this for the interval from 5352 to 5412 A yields 0.769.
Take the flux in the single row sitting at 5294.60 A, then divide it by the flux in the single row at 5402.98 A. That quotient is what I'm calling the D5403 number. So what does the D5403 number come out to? 1.02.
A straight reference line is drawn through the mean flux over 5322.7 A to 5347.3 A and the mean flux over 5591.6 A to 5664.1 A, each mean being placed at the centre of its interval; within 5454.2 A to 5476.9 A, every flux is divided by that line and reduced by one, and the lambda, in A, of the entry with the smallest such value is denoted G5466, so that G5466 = 5455.48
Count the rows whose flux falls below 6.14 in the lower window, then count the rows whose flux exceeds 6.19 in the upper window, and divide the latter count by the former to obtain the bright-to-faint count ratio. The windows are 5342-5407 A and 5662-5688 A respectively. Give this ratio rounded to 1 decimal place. 0.3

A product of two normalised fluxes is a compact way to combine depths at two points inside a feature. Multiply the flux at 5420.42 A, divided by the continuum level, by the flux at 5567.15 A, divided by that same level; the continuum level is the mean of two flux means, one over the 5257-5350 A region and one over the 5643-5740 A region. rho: 1.02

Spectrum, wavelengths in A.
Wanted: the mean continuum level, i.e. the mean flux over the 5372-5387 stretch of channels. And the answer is 6.10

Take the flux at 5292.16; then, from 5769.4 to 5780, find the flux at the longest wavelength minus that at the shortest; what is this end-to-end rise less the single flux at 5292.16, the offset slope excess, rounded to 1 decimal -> -6.5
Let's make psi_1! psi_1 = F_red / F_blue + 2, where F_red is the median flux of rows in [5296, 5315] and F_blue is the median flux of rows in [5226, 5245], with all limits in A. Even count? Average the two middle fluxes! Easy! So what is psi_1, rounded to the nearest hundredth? 3.10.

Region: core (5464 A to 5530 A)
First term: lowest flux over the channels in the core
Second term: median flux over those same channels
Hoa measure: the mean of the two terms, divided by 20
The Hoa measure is 0.299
